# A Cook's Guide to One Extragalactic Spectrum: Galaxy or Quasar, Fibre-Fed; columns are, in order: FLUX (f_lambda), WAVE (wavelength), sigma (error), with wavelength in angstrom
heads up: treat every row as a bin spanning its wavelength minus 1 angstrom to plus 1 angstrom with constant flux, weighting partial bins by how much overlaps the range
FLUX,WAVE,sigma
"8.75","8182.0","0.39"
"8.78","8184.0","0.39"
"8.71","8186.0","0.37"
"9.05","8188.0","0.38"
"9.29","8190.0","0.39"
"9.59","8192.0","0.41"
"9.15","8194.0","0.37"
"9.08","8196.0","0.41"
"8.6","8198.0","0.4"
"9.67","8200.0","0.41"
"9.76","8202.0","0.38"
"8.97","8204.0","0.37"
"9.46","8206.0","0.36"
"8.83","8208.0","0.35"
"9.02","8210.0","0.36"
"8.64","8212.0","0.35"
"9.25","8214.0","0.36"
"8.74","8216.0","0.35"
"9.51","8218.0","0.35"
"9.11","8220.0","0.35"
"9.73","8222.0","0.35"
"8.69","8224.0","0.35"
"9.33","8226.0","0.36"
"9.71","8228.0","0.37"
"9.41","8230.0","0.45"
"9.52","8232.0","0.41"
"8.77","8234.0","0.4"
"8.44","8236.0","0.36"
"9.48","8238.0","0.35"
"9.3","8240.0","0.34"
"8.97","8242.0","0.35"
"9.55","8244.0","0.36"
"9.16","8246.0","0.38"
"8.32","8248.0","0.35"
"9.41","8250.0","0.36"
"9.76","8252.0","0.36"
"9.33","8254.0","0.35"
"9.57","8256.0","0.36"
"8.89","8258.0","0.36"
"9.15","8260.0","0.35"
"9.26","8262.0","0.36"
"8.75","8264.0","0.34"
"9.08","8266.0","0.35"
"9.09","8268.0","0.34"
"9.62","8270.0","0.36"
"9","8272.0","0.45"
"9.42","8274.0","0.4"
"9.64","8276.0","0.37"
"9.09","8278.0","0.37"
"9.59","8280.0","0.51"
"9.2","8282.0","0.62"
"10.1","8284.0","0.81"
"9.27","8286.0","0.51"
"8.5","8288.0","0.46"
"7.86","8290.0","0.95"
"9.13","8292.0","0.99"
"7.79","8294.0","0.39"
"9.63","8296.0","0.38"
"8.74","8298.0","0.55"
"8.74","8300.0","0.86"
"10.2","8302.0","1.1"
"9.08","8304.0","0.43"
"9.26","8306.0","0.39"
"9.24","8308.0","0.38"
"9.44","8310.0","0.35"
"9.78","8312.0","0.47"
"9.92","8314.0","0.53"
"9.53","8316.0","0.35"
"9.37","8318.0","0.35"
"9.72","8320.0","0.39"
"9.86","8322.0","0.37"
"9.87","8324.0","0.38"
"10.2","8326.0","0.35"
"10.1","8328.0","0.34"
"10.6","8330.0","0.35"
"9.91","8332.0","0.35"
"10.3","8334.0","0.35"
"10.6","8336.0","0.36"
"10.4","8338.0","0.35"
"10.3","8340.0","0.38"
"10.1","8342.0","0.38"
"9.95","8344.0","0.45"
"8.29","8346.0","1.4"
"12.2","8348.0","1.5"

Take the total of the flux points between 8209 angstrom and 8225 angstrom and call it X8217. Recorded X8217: 72.7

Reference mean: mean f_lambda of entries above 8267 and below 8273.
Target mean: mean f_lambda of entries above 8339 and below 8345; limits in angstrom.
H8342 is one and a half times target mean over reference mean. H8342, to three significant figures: 1.64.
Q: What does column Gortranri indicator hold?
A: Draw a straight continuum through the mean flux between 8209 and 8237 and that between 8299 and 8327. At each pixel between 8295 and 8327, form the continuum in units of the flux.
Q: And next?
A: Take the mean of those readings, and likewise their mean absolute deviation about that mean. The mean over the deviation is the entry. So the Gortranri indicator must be 28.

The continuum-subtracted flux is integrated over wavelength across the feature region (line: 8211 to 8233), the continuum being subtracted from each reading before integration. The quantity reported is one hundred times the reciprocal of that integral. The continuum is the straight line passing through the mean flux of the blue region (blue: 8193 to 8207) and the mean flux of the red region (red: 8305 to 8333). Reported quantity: -46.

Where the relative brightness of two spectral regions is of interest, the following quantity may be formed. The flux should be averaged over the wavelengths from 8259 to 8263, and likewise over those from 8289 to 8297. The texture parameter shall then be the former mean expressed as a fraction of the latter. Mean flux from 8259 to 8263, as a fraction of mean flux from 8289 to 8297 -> 1.07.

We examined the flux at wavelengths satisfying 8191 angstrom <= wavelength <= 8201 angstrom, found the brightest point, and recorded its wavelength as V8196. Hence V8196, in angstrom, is 8200.0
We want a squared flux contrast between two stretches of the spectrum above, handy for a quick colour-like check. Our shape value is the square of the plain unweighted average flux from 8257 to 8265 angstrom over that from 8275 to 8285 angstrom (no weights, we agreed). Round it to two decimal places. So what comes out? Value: 0.90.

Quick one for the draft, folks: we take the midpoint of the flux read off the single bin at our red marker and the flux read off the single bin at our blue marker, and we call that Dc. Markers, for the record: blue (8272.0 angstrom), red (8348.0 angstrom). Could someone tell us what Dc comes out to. 10.6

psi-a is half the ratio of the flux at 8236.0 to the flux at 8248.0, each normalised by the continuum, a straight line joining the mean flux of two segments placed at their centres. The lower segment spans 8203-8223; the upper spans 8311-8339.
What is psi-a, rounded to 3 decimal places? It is 0.512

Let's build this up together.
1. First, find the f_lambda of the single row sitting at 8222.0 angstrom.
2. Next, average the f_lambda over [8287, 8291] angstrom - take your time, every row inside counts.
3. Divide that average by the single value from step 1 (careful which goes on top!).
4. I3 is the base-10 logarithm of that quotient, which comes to -0.075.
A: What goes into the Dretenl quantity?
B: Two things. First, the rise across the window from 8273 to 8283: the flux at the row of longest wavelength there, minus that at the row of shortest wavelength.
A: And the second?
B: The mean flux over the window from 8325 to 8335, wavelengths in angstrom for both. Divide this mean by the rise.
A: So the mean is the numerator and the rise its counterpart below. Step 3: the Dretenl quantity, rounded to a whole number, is -46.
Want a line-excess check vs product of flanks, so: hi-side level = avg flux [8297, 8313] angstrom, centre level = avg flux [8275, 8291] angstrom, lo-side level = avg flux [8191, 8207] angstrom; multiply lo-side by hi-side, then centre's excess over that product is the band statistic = -77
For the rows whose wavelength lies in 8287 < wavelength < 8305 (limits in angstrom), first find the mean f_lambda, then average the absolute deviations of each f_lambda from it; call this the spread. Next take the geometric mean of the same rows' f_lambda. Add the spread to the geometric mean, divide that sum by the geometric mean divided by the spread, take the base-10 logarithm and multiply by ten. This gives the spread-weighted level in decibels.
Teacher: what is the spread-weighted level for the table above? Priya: -2.1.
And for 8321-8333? -6.7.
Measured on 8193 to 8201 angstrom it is -5.3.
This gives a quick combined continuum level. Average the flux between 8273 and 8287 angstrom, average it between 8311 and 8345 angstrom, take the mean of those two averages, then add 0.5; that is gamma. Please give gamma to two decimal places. 10.25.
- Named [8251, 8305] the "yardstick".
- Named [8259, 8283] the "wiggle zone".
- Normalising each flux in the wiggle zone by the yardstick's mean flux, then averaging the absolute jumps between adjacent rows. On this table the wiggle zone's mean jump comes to 0.042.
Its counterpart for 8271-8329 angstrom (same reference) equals 0.060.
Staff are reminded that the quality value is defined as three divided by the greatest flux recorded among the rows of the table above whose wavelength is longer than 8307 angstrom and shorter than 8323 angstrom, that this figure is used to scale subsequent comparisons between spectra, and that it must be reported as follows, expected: 0.302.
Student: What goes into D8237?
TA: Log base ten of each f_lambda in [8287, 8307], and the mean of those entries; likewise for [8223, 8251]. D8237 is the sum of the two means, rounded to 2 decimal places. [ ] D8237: 1.91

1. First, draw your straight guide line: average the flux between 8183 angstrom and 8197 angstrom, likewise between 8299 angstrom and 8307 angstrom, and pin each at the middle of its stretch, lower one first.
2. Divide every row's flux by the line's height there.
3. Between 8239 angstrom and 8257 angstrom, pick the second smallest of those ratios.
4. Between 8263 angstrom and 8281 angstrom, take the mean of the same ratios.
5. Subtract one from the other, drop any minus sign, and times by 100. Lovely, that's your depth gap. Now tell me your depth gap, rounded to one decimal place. 2.4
